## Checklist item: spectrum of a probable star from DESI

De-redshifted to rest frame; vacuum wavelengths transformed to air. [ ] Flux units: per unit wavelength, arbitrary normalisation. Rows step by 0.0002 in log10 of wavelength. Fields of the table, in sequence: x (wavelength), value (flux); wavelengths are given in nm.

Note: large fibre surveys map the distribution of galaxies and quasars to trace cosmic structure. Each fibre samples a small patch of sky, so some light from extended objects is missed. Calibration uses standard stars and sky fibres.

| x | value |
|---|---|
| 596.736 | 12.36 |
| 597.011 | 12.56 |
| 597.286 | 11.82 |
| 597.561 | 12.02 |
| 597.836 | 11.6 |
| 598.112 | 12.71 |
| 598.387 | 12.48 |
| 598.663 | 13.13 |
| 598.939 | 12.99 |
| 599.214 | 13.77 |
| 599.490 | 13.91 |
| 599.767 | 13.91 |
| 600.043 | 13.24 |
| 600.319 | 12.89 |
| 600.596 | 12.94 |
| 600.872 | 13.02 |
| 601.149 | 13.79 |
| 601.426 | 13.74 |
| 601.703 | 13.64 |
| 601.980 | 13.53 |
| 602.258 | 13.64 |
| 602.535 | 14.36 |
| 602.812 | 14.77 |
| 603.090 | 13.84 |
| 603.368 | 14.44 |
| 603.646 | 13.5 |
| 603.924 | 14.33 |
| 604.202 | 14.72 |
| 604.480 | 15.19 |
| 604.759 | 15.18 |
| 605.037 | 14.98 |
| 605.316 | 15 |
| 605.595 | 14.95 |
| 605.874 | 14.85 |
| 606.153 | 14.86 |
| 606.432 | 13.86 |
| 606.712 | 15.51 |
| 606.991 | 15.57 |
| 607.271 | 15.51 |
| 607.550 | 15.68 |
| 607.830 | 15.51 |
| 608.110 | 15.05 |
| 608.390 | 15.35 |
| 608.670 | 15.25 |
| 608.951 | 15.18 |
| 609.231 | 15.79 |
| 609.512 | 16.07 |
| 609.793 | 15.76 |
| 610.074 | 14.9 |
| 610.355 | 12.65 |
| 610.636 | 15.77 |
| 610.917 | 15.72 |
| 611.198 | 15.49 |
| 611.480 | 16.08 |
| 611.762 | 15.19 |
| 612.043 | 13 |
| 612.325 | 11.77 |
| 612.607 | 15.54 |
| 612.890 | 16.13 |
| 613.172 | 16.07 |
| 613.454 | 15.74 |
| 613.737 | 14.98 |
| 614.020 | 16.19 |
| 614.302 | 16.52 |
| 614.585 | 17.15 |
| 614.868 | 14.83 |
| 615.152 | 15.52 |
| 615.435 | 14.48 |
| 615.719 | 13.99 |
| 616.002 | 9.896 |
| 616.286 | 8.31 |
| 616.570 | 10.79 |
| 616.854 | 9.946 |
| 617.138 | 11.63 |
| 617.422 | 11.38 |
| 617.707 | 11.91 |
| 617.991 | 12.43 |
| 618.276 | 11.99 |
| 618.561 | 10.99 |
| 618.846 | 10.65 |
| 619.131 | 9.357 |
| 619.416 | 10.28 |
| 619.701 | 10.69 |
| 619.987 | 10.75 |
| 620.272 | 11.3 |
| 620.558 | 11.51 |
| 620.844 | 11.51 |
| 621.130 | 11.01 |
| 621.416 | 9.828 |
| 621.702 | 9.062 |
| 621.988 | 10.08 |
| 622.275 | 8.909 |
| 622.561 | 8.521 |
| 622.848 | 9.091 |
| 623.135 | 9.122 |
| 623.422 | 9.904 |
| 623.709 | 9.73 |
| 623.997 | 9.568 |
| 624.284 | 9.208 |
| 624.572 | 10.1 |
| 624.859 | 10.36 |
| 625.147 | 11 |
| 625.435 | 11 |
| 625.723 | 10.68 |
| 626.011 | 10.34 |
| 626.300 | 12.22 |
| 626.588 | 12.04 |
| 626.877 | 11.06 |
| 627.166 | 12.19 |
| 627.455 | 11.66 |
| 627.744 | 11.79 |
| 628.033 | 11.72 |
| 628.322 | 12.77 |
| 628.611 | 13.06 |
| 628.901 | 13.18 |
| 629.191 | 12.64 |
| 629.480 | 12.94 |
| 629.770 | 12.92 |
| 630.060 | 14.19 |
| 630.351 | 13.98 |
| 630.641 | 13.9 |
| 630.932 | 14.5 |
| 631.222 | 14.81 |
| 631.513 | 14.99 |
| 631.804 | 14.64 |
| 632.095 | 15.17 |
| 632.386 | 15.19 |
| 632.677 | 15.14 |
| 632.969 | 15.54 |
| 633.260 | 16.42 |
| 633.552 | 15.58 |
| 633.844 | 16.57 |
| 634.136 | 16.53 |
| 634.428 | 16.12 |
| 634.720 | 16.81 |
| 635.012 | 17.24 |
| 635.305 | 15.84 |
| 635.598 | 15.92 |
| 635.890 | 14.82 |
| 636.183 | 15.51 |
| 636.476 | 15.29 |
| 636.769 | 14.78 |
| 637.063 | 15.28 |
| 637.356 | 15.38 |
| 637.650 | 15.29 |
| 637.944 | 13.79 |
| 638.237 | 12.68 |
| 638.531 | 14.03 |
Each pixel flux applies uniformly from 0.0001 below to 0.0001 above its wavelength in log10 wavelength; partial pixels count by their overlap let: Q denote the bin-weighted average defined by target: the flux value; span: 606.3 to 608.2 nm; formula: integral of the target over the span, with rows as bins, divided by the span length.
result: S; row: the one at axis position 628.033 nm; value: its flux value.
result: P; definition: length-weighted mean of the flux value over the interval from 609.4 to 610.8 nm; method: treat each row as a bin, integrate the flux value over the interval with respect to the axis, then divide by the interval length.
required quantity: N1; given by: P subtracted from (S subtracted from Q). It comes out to -11.5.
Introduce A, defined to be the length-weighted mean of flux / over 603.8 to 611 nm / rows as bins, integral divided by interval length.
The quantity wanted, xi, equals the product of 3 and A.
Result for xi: 45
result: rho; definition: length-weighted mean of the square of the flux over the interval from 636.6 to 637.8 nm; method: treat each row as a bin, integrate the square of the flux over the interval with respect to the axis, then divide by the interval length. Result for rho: 230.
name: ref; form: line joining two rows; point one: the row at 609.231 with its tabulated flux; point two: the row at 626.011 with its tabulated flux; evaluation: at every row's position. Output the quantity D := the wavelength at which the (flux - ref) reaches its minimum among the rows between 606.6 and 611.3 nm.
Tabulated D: 610.355 nm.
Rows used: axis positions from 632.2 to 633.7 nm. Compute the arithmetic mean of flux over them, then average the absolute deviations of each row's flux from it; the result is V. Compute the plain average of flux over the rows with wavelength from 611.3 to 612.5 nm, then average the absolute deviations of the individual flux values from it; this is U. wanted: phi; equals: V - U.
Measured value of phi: -1.3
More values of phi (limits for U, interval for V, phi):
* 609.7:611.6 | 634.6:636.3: -0.1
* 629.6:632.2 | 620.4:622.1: 0.3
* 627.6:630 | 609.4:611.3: 0.4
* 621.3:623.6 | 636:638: 0.0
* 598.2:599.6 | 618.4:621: 0.0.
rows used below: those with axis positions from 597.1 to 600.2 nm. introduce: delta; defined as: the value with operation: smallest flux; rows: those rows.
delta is 11.6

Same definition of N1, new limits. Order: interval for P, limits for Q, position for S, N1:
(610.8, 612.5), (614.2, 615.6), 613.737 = -13.9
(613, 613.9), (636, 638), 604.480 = -15.7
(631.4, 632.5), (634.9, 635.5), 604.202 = -13.3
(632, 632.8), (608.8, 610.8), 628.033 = -11.7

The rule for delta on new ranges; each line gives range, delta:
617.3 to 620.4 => 9.357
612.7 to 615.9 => 13.99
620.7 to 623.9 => 8.521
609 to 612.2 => 12.65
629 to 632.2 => 12.64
